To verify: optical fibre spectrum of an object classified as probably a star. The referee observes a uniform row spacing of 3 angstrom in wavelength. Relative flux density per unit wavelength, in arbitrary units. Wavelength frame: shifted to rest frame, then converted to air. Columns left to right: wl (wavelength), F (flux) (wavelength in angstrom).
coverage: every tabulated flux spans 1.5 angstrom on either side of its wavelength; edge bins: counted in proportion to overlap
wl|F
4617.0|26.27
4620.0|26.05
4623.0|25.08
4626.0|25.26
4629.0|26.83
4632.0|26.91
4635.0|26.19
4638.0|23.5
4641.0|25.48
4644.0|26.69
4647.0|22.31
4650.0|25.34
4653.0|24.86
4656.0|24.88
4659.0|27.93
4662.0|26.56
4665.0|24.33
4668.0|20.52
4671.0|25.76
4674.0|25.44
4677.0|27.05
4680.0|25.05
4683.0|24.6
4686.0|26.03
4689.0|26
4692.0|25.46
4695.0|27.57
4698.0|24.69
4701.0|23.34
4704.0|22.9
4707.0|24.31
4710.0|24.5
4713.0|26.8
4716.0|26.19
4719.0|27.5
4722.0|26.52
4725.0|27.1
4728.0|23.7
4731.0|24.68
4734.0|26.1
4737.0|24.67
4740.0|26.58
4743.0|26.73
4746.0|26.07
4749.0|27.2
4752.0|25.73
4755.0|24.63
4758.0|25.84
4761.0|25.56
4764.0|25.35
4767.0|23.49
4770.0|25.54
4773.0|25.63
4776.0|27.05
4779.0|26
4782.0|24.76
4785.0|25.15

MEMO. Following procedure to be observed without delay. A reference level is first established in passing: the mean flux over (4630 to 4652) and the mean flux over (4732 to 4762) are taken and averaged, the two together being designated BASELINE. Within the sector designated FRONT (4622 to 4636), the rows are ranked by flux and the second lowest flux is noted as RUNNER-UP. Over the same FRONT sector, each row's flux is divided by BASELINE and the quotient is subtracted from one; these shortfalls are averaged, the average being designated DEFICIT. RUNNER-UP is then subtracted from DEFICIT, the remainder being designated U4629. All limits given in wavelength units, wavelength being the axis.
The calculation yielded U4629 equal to -25.3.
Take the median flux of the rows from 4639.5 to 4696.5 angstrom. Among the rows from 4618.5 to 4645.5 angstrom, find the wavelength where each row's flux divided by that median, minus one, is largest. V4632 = 4632.0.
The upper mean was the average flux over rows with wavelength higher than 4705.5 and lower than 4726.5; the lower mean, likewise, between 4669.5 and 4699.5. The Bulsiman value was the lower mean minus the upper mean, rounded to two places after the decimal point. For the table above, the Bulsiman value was -0.37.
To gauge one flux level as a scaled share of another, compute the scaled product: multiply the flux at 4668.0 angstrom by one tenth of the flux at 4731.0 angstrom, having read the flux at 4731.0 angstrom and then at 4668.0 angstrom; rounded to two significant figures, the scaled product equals 51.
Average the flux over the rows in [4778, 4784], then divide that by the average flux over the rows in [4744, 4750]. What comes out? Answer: 0.95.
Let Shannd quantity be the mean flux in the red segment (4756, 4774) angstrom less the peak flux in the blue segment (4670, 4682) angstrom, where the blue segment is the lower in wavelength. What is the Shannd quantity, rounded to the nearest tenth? -1.8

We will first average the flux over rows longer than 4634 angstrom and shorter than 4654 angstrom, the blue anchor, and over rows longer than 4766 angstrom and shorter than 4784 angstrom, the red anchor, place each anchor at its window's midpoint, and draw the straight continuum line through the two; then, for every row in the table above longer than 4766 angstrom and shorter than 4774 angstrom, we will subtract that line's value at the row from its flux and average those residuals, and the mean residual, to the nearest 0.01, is -0.51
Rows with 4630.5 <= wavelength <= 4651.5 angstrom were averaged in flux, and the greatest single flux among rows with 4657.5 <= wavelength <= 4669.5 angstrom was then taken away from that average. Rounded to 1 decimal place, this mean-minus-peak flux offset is -2.7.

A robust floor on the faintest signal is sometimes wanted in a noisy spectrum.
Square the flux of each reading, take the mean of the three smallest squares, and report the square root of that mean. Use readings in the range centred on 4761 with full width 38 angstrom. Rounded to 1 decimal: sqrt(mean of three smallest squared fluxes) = 24.5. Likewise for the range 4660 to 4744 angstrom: 22.3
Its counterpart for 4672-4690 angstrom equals 25.0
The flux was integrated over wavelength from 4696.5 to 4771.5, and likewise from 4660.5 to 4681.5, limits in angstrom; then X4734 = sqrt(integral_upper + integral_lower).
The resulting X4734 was 49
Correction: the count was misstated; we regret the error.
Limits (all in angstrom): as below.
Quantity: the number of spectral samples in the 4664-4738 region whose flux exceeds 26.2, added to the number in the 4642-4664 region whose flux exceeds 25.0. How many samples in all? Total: 10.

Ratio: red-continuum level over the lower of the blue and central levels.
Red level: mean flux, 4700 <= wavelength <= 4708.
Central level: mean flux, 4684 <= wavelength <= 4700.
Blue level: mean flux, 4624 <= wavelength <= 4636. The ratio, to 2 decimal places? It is 0.91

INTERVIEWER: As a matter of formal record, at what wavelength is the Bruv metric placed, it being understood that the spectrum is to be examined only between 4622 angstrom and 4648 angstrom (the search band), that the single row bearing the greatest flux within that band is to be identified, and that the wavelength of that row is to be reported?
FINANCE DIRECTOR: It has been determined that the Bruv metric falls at 4632.0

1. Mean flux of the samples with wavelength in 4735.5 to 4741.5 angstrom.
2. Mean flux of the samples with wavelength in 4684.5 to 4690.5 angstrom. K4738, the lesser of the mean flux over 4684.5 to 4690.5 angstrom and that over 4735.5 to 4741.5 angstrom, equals 25.6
